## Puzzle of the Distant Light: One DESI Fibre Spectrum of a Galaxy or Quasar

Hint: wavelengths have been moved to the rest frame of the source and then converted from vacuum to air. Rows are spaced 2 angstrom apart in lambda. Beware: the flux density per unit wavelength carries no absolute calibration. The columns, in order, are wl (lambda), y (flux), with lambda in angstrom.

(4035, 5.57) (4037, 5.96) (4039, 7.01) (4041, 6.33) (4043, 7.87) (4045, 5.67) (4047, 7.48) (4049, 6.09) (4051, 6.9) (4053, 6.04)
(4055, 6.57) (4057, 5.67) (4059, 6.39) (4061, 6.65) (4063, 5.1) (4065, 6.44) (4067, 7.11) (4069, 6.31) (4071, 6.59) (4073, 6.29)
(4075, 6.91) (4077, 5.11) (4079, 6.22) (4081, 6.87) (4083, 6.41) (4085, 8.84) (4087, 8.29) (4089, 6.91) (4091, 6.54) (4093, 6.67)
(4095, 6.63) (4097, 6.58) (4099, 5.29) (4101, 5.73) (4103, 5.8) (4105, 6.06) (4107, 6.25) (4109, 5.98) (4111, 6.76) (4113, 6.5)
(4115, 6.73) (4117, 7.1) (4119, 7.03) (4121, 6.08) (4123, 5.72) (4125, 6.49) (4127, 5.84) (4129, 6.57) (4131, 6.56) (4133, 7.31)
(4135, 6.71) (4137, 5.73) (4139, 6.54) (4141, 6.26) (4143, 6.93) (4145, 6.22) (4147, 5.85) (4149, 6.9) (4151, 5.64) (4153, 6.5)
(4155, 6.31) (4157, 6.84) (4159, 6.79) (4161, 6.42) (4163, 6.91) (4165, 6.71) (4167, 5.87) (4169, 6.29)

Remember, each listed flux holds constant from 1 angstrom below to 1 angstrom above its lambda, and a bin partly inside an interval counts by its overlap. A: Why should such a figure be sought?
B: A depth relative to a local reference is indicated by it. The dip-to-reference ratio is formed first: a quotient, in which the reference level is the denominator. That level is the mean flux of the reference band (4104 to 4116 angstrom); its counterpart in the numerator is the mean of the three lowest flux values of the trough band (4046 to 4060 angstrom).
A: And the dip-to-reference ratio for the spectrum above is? 0.93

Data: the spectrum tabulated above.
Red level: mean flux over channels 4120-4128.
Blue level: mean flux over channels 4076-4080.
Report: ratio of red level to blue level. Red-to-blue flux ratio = 1.06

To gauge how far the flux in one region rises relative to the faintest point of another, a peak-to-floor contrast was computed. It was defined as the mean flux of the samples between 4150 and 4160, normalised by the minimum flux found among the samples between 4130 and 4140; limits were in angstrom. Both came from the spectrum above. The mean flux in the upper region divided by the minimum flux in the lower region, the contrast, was 1.12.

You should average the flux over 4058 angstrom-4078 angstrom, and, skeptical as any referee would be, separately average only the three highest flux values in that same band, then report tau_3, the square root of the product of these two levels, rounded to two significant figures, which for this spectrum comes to 6.6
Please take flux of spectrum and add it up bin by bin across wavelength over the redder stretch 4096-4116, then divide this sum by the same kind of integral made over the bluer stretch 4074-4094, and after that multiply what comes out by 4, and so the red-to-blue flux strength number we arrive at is 3.6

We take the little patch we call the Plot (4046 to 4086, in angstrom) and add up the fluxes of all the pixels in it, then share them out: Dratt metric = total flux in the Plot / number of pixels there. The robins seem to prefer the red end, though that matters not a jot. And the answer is 6.50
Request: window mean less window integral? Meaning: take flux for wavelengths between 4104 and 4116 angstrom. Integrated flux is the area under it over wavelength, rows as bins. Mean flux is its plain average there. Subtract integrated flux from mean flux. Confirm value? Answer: -70.2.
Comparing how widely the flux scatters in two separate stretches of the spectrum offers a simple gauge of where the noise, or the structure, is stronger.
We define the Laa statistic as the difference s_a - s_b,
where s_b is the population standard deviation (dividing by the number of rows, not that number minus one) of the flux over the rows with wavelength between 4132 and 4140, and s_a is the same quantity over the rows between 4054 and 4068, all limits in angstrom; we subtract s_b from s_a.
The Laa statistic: 0.1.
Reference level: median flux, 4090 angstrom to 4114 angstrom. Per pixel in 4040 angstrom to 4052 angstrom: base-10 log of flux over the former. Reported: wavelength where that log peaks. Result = 4043 angstrom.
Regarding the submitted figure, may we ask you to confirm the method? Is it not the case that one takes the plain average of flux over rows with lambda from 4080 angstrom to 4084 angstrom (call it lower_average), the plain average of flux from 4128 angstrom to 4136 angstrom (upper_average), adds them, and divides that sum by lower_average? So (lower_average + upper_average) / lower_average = 2.022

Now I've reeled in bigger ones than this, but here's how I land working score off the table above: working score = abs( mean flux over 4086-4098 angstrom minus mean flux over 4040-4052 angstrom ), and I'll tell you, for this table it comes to 0.21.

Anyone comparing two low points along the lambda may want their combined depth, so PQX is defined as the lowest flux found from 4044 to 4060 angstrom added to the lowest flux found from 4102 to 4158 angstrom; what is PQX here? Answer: 11.3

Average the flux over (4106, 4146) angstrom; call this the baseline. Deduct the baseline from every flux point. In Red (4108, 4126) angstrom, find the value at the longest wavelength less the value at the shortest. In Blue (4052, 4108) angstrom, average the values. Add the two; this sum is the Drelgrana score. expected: 0.5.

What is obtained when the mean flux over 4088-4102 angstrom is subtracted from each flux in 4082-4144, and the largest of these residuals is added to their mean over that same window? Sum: 2.7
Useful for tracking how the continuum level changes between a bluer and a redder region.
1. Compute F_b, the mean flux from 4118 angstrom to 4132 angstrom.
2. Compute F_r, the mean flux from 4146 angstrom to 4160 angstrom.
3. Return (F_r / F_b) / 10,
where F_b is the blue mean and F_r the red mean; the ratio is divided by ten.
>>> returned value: 0.101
